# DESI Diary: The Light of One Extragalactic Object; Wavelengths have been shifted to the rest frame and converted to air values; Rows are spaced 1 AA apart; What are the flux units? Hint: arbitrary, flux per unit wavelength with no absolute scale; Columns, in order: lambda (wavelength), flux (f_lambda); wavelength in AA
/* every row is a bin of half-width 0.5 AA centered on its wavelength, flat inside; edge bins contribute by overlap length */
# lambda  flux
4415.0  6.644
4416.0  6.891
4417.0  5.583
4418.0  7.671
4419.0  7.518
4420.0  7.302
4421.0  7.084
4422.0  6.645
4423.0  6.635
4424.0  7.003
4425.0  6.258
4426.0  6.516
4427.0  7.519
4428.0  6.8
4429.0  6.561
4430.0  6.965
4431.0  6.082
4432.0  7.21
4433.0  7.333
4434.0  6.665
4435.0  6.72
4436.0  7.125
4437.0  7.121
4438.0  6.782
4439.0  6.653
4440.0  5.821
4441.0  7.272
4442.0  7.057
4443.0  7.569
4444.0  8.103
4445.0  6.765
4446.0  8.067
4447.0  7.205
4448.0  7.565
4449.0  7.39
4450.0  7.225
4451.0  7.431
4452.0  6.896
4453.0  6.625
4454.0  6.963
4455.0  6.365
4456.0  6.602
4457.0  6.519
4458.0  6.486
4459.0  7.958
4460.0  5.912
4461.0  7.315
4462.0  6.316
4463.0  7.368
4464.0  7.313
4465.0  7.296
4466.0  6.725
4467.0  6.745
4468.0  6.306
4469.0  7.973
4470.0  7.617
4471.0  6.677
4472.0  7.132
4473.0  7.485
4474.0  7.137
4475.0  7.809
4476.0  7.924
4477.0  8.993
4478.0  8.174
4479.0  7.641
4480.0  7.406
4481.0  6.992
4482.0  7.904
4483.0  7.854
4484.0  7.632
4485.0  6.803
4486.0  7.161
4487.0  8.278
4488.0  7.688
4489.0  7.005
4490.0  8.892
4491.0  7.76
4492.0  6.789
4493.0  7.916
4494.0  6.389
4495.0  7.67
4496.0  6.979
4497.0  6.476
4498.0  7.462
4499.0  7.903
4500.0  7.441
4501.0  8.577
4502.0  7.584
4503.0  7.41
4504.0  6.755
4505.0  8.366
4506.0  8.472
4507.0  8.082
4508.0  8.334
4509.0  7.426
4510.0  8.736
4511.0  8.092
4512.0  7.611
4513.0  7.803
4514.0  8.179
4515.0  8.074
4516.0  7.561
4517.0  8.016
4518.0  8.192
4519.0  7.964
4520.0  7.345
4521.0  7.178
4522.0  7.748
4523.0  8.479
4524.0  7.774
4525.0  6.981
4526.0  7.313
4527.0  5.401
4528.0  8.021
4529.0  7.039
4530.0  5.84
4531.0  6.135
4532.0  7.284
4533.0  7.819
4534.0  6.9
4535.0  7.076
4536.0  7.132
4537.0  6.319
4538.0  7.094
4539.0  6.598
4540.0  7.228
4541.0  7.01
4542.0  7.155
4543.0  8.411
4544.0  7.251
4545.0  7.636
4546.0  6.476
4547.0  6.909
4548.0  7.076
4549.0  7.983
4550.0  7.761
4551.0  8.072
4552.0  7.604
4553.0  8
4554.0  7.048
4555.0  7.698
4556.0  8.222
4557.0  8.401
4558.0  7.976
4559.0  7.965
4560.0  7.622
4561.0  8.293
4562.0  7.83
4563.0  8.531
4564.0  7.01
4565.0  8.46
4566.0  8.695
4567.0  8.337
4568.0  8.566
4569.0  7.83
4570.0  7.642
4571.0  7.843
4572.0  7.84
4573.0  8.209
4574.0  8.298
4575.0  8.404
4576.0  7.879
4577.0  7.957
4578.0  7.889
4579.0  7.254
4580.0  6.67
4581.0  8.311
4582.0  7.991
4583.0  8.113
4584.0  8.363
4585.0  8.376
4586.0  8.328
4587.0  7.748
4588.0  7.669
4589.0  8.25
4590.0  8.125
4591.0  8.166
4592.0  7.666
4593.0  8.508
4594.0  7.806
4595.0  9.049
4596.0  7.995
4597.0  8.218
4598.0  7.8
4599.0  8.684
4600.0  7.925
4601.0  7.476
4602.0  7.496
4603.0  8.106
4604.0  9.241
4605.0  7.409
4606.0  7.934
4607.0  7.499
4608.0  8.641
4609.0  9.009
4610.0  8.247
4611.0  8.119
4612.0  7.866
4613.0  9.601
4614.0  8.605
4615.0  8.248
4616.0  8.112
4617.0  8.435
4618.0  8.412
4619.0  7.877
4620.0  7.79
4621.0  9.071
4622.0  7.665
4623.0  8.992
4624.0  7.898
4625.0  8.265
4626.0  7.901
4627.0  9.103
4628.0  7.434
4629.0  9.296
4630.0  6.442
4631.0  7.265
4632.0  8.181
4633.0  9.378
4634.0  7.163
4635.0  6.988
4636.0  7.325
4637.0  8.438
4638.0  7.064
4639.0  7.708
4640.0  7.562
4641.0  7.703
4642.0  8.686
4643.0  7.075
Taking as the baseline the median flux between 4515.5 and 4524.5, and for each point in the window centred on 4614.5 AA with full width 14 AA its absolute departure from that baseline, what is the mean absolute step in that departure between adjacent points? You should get 0.537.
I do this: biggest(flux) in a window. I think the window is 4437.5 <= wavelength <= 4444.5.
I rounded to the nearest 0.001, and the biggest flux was 8.103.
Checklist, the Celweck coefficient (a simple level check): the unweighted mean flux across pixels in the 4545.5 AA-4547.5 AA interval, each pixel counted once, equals 6.7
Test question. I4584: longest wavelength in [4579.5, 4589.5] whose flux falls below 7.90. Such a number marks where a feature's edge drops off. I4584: 4588.0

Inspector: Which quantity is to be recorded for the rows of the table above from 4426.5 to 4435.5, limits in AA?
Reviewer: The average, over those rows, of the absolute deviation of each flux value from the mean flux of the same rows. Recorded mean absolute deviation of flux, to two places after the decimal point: 0.34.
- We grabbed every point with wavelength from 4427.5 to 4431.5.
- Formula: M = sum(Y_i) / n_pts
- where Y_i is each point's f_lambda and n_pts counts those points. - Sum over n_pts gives 6.6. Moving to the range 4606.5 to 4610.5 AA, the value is 8.3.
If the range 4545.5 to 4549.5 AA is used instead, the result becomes 7.1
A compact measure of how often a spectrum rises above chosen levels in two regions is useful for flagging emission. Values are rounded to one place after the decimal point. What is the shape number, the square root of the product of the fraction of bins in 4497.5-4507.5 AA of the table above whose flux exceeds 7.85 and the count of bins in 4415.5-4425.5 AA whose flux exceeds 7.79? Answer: 0.0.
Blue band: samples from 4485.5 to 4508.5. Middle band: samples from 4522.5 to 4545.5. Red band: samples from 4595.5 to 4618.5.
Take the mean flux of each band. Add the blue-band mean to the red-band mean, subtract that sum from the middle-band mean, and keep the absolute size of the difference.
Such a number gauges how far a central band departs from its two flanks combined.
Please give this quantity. 8.7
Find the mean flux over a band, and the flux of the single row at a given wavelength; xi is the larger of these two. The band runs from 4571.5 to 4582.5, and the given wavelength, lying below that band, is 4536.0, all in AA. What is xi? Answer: 7.9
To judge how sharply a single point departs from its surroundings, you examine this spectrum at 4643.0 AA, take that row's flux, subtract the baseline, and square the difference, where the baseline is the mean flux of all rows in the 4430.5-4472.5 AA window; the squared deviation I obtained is 0.005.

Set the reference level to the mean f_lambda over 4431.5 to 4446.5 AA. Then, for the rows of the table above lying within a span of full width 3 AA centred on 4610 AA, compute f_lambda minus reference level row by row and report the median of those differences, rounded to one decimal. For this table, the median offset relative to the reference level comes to 1.2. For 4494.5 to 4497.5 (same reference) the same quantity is -0.1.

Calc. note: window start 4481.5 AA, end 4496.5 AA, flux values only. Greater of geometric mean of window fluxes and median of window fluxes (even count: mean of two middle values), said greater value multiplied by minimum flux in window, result 49.0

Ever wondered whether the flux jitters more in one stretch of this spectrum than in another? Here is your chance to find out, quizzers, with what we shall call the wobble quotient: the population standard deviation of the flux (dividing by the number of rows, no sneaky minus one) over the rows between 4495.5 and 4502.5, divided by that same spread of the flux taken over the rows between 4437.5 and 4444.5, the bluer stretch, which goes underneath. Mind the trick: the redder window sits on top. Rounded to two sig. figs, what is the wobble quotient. 0.92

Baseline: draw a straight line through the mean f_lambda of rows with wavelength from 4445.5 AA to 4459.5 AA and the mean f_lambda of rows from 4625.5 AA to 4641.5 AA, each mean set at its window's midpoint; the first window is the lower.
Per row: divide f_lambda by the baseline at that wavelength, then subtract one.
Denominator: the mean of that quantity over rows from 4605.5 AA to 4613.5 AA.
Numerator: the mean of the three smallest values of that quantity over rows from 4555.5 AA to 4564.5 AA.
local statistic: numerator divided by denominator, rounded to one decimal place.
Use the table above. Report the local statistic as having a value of -0.1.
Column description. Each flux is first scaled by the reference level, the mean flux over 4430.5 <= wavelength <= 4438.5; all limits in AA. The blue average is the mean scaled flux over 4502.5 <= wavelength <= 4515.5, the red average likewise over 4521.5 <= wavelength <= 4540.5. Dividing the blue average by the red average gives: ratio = 1.13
